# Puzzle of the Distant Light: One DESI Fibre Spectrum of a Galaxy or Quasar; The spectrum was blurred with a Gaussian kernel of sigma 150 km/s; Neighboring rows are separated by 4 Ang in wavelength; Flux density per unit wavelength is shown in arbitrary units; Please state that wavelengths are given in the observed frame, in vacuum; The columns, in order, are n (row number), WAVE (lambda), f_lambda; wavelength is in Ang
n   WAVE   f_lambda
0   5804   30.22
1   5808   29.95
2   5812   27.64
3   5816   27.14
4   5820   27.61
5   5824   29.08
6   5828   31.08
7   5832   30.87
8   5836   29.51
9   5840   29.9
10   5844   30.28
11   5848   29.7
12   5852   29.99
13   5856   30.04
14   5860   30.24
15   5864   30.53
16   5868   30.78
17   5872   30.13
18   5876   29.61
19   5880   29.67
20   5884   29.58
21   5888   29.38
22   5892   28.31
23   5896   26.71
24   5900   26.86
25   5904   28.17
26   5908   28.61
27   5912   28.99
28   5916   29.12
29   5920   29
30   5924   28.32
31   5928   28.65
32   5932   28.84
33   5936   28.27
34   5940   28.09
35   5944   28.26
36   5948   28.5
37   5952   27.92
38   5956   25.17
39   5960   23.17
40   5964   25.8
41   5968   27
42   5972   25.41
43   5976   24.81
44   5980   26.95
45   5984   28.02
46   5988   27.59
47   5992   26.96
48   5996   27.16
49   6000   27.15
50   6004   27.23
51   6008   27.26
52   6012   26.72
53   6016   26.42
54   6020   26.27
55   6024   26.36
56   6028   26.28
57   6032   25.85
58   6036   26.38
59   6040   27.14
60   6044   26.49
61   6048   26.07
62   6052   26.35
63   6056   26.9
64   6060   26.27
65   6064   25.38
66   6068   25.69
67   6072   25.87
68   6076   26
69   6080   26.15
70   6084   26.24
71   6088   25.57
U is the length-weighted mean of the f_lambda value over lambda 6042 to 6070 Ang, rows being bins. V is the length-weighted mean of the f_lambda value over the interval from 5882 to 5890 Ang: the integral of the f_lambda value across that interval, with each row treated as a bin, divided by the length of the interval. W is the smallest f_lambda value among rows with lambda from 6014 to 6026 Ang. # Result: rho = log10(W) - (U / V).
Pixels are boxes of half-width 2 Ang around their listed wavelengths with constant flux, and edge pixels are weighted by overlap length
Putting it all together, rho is 0.53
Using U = 26.2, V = 29.5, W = 26.27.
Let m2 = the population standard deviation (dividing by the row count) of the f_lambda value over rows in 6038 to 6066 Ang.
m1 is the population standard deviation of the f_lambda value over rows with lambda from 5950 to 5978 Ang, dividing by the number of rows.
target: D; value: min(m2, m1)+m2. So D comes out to 1.06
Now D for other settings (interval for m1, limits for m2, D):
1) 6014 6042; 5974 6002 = 1.30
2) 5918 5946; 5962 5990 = 1.42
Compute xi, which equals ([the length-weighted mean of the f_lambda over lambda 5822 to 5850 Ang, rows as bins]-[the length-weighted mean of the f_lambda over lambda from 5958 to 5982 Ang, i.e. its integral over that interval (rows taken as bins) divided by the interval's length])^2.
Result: 20.6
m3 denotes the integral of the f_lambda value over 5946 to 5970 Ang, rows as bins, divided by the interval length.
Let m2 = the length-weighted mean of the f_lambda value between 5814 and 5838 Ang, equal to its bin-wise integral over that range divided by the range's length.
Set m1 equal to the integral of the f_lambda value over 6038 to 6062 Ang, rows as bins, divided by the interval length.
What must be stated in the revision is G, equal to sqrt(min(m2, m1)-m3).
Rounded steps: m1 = 26.5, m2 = 29.2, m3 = 26.3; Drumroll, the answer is 0.5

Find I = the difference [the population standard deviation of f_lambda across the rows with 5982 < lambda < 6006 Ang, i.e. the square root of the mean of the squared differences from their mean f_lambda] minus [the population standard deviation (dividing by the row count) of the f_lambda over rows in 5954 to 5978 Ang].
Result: -0.8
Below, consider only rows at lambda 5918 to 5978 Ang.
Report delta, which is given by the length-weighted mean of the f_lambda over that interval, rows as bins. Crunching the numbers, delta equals 27.1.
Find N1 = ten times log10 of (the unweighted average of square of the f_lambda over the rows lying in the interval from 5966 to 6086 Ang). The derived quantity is 28.5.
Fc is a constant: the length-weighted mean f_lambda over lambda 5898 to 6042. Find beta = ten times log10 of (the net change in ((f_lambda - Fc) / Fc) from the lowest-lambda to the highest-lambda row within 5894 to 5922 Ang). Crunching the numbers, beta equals -11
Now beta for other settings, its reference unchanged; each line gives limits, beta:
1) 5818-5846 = -10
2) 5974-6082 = -13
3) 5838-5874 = -21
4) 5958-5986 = -7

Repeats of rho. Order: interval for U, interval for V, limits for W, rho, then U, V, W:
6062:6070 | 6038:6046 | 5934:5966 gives 0.41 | 25.5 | 26.8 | 23.17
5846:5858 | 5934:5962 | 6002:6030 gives 0.31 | 29.9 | 27.1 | 26.27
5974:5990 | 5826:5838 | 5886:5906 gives 0.55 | 26.8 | 30.5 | 26.71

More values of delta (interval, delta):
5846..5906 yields 29.3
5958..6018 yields 26.5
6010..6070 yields 26.3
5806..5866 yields 29.6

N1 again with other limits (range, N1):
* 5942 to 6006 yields 28.5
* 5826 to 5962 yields 29.2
